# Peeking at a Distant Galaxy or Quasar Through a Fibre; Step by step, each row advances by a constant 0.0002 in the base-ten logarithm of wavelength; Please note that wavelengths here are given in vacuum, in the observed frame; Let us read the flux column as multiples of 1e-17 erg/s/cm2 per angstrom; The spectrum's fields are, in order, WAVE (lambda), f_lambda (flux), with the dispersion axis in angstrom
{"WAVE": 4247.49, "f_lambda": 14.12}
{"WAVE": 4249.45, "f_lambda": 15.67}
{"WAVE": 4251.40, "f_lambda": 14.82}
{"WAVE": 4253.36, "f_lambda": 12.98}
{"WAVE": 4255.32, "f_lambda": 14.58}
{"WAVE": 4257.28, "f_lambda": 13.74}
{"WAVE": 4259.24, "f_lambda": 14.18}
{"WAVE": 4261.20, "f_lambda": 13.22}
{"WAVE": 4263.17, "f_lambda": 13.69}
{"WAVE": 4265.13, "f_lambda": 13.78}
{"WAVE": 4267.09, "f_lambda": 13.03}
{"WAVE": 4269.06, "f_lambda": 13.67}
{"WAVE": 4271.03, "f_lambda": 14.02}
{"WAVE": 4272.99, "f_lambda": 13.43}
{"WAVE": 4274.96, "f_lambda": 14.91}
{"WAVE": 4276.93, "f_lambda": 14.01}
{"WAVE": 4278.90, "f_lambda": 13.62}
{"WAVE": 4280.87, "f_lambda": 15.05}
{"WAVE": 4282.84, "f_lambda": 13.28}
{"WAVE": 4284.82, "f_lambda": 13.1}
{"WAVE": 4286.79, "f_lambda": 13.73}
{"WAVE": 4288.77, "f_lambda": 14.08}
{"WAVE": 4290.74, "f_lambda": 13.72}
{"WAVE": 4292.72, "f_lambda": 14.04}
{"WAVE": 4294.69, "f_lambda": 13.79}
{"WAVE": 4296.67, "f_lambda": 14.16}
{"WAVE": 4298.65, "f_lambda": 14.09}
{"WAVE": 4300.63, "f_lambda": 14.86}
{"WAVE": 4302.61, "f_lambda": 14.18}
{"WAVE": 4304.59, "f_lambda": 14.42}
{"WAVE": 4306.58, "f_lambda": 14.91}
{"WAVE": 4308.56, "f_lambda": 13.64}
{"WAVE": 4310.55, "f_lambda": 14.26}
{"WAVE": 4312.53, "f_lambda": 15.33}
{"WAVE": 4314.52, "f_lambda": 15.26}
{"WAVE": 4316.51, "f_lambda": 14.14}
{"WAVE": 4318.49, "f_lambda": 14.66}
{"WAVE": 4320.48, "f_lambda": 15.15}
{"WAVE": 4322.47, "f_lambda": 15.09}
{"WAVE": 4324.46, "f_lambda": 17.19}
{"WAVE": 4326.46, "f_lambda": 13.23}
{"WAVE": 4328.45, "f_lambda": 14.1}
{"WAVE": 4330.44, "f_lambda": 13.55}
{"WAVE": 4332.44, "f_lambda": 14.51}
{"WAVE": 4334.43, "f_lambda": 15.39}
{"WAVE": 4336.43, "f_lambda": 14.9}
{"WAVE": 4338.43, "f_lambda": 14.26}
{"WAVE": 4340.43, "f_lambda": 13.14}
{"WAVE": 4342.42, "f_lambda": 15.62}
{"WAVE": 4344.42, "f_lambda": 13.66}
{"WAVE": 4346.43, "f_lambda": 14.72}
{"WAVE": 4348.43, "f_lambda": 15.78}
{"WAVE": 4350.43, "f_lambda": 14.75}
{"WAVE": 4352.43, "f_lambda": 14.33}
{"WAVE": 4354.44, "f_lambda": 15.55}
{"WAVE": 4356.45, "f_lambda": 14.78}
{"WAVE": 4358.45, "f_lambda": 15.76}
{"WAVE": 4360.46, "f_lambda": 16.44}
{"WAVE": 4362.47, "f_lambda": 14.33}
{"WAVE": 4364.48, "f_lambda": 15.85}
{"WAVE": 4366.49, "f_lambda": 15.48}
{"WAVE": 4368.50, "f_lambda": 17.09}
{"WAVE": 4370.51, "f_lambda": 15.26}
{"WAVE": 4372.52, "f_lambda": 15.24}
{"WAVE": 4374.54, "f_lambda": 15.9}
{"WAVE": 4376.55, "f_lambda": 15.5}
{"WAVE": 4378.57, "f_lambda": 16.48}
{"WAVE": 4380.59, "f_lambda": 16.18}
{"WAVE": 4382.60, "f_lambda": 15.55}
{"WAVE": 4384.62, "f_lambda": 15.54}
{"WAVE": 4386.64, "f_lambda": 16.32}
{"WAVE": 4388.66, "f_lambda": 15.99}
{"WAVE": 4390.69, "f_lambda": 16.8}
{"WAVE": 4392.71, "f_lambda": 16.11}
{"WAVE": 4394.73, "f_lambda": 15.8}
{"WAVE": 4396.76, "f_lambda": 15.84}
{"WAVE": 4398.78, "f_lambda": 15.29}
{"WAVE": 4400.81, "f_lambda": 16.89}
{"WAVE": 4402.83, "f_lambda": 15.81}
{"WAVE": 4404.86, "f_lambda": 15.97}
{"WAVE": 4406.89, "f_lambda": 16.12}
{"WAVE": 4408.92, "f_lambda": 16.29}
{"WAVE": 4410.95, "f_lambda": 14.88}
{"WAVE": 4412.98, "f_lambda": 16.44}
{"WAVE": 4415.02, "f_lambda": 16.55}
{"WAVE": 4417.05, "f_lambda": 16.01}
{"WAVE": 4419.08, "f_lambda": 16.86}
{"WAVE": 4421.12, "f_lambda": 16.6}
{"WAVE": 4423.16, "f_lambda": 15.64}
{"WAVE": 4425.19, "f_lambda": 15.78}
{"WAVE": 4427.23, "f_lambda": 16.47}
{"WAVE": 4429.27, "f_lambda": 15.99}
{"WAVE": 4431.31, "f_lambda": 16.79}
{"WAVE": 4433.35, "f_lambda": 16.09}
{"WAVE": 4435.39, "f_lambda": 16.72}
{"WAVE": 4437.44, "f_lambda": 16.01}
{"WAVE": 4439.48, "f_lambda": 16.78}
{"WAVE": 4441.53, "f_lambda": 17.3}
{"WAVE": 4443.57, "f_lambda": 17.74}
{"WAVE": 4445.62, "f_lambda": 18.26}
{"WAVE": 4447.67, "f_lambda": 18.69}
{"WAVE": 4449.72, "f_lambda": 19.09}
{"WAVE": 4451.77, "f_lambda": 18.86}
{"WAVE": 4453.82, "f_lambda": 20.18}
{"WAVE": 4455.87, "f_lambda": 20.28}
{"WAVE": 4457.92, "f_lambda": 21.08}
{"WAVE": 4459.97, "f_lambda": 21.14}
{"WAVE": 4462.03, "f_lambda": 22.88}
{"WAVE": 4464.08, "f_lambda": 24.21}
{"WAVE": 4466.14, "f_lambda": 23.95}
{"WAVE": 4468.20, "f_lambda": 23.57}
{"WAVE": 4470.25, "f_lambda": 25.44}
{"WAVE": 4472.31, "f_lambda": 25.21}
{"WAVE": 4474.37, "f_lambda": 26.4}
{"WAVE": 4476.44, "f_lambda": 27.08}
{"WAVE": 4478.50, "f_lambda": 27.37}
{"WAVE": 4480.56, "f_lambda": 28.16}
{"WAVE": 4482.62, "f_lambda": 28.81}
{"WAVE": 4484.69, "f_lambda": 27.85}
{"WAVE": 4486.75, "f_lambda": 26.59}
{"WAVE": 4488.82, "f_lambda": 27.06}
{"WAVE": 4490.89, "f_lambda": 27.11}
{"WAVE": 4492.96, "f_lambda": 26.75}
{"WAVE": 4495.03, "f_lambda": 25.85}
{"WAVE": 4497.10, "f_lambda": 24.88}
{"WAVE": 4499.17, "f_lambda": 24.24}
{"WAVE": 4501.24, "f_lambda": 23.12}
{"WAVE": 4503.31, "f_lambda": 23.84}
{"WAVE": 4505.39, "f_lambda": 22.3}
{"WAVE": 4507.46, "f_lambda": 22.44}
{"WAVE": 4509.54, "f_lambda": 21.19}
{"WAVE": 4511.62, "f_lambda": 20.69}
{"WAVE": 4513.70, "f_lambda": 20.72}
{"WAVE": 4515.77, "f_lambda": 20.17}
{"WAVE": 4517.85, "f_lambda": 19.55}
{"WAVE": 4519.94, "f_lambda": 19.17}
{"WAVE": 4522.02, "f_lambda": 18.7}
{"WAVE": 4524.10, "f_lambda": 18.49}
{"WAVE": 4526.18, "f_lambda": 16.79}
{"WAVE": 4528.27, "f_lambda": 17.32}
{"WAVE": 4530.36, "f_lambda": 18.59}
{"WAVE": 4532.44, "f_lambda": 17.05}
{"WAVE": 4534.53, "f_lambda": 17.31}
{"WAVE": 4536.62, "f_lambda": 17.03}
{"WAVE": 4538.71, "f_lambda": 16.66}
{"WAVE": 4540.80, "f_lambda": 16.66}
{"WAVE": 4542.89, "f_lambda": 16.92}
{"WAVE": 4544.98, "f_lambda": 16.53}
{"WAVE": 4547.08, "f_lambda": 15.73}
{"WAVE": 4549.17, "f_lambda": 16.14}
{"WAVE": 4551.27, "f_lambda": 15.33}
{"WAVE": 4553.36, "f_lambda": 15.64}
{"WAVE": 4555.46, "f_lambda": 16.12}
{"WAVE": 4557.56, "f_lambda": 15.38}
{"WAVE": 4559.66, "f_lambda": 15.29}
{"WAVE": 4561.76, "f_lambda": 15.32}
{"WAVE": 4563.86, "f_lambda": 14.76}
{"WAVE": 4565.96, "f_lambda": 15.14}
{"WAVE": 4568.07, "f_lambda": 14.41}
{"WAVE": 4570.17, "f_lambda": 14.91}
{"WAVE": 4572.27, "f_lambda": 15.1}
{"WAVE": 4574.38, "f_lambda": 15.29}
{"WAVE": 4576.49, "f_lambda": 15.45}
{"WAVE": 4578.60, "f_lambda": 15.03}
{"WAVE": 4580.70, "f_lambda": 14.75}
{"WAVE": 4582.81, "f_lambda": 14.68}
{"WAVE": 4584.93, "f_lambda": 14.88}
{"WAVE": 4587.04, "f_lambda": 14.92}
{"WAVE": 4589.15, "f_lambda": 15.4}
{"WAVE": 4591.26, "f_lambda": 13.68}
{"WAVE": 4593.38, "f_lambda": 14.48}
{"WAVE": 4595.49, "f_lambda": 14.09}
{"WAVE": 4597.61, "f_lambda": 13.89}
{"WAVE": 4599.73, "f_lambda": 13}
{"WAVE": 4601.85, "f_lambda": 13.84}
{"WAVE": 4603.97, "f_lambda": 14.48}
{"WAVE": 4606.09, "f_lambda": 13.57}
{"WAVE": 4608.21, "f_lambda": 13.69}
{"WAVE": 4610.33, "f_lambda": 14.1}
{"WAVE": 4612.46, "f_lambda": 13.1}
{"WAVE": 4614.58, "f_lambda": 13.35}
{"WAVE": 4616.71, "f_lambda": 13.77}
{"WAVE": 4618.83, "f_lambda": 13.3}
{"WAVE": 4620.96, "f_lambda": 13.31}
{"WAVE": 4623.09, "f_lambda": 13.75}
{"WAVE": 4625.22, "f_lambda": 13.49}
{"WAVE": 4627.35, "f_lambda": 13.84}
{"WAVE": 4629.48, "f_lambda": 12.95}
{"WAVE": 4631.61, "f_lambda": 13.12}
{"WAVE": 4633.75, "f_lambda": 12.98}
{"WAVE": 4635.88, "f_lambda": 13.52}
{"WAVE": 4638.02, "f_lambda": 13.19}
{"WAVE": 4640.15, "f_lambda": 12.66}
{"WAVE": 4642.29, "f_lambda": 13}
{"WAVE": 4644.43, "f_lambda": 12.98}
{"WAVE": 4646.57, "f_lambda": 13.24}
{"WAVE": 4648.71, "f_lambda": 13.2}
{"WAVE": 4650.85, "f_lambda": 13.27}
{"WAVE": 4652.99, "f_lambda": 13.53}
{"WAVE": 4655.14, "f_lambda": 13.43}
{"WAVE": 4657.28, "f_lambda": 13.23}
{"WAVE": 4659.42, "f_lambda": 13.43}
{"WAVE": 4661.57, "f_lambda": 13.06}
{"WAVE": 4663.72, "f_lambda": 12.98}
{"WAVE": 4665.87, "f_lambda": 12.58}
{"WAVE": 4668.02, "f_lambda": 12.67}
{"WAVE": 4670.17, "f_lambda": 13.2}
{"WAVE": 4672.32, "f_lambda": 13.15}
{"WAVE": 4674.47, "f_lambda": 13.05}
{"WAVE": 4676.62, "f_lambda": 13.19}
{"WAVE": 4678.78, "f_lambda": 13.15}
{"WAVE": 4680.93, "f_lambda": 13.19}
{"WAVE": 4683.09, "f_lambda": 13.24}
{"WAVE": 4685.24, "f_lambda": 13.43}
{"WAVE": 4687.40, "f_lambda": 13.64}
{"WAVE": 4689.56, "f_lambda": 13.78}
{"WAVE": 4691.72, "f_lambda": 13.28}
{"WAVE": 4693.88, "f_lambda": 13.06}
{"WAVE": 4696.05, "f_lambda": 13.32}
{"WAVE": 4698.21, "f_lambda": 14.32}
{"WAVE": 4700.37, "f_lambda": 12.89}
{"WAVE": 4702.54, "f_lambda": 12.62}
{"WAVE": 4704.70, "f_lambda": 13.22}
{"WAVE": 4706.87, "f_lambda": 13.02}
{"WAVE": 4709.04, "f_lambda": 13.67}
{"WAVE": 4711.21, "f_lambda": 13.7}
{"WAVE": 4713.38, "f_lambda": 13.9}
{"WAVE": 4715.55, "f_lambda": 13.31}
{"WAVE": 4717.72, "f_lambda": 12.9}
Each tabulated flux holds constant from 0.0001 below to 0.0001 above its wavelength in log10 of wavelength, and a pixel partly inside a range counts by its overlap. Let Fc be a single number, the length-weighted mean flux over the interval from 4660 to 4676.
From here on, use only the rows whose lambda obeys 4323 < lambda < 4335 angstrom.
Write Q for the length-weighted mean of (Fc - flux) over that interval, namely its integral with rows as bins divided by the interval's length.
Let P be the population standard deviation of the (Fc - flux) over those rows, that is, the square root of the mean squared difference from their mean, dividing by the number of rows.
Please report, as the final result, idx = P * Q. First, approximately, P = 1.3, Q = -1.7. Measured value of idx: -2.2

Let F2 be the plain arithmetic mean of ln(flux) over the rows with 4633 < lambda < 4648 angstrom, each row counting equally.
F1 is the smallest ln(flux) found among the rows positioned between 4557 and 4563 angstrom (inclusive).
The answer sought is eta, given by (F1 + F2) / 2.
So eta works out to 2.65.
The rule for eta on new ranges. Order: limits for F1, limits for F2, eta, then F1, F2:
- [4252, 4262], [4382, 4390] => 2.66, 2.56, 2.76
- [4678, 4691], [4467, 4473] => 2.89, 2.58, 3.21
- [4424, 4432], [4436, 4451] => 2.82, 2.76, 2.87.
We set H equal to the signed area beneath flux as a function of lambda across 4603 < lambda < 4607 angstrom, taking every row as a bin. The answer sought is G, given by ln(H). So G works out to 4.03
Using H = 56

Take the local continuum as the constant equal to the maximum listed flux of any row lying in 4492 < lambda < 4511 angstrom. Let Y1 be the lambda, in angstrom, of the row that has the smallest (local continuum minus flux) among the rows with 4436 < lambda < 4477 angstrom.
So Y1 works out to 4476.44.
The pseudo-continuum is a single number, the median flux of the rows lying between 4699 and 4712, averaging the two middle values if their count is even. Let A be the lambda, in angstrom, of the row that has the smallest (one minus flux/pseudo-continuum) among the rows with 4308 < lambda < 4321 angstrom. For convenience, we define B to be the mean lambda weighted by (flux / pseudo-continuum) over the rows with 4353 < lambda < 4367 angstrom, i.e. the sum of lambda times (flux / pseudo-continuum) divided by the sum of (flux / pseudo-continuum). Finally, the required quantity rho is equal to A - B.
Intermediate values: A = 4312.53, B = 4360.5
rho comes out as -47.9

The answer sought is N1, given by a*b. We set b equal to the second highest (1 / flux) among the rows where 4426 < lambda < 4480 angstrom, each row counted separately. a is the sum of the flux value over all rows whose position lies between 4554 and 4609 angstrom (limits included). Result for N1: 24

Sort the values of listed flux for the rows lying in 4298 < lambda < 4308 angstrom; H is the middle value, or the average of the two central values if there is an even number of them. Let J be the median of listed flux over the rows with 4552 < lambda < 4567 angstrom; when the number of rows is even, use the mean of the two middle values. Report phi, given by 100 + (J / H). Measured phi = 101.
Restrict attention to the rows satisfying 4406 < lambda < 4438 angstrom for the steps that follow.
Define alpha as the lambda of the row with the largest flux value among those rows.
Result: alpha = 4419.08 angstrom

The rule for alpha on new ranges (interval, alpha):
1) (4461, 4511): 4482.62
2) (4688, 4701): 4698.21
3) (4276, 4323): 4312.53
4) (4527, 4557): 4530.36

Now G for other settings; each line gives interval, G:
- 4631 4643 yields 5.06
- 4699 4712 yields 5.15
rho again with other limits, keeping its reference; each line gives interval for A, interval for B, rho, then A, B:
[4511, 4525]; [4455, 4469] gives 51.4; 4513.70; 4462.3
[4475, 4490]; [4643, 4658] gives -168.3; 4482.62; 4650.9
